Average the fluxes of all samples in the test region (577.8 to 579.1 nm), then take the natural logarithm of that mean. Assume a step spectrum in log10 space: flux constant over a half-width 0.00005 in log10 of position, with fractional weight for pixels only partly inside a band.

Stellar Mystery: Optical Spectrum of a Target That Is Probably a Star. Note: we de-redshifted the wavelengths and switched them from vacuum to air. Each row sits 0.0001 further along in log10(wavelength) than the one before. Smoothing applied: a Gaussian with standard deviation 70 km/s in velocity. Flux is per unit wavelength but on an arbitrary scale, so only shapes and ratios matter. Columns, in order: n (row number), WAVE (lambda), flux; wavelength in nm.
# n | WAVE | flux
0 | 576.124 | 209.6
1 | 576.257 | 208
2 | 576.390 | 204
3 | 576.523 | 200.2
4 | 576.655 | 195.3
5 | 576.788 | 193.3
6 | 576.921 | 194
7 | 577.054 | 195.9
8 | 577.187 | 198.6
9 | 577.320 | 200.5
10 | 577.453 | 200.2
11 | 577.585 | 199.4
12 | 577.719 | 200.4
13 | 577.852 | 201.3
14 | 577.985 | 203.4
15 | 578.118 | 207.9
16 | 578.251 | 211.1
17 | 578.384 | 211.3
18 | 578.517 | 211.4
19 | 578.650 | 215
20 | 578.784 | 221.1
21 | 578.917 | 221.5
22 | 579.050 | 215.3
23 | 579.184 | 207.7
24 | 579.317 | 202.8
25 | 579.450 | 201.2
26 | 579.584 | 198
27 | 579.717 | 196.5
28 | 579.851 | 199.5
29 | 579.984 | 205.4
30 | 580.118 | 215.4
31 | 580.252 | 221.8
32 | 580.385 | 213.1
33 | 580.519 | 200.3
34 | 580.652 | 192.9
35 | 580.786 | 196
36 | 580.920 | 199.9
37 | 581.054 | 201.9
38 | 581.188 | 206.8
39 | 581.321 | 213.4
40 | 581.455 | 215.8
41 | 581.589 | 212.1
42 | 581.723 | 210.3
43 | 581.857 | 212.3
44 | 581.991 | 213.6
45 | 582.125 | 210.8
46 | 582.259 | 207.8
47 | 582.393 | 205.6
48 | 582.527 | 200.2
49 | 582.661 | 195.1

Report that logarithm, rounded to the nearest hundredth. 5.36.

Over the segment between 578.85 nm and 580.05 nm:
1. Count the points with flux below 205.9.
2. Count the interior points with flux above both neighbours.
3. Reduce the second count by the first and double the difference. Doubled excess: -12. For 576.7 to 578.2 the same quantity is -18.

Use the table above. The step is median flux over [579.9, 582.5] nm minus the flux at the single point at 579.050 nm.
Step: -5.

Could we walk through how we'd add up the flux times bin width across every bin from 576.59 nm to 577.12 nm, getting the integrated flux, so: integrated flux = 103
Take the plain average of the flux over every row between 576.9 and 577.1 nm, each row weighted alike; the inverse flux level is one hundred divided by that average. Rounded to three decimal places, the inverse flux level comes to 0.513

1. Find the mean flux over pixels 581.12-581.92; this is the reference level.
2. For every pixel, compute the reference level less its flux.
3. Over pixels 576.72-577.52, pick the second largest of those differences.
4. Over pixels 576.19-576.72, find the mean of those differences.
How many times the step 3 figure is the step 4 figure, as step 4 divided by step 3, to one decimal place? 0.6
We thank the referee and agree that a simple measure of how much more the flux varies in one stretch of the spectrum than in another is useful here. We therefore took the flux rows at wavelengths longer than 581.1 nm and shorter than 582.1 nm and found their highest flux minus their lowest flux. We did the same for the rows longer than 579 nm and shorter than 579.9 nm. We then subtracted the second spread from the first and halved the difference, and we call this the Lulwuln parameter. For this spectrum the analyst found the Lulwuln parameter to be -4.9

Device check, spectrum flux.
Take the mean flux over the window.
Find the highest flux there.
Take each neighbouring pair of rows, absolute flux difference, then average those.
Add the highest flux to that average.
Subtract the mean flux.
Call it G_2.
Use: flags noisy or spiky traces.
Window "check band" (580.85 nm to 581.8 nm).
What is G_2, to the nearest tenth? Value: 10.8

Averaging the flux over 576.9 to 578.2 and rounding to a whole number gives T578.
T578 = 200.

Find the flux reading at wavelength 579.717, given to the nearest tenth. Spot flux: 196.5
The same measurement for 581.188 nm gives 206.8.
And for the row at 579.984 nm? 205.4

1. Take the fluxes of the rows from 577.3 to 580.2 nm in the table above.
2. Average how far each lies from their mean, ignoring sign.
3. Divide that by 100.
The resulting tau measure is 0.065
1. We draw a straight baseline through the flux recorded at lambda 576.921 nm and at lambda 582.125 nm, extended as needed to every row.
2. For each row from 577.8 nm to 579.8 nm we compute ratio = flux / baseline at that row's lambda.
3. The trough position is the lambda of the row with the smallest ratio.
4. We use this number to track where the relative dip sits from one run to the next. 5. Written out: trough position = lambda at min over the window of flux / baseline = 579.717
